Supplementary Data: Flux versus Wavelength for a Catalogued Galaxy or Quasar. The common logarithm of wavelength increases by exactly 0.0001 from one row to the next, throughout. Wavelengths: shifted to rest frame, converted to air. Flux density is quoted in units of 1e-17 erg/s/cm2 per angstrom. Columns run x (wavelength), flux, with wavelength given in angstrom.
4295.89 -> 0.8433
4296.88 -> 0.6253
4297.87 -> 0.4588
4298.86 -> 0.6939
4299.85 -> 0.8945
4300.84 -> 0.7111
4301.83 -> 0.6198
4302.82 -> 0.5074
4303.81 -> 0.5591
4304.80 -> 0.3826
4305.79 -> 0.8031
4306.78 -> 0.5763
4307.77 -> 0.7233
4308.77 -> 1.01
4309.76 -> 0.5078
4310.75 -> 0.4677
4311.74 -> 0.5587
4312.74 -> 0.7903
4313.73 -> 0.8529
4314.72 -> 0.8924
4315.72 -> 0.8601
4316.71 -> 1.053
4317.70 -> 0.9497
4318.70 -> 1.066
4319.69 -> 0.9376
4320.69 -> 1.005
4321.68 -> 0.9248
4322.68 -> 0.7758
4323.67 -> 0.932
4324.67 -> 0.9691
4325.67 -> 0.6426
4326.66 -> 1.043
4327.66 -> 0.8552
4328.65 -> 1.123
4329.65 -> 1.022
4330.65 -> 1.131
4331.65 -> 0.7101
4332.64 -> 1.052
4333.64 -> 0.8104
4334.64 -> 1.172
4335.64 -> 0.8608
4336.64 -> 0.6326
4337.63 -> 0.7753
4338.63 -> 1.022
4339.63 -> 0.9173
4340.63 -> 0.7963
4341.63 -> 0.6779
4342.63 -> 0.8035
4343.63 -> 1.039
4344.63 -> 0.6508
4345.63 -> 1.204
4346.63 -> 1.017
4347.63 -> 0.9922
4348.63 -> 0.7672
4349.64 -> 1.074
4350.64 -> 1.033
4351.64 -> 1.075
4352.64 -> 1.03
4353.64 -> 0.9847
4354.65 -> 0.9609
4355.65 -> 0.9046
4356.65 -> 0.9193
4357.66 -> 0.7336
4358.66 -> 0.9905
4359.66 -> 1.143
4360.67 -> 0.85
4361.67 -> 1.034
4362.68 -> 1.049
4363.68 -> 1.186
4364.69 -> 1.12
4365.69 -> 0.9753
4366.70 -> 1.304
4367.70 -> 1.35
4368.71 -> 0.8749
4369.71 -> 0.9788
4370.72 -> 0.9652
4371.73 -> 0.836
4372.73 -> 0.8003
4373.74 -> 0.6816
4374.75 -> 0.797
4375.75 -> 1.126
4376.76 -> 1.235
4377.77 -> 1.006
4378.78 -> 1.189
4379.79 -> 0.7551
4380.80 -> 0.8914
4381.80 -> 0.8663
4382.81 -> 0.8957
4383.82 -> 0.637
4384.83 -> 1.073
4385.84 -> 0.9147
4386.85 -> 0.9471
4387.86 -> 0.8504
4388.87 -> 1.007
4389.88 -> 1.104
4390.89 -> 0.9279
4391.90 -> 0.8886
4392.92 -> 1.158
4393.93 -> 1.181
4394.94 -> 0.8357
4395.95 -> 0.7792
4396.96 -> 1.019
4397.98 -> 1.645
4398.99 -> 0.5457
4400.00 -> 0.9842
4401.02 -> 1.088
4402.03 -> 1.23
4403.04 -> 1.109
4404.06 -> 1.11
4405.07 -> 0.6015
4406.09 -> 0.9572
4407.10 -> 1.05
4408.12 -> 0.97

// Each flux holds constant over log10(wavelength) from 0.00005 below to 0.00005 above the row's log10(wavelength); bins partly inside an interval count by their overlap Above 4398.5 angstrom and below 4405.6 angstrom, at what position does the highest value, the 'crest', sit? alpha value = 4402.03 angstrom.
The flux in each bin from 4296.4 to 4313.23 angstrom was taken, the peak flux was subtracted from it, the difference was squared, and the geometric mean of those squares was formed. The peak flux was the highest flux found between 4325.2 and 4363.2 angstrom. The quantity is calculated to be 0.28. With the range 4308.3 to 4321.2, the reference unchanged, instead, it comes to 0.10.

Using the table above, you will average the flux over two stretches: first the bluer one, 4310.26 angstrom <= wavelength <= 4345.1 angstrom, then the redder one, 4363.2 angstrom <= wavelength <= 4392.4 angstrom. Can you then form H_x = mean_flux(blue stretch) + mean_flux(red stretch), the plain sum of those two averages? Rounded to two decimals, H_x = 1.85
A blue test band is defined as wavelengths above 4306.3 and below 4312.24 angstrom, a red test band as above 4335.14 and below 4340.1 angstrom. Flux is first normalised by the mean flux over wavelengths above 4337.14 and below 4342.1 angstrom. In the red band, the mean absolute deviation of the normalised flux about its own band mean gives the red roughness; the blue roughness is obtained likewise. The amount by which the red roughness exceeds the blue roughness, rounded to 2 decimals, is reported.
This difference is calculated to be -0.05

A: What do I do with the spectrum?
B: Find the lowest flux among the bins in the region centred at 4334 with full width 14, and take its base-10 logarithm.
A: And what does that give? -0.20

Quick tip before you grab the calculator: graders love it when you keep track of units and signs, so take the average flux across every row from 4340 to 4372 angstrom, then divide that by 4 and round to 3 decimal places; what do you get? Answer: 0.245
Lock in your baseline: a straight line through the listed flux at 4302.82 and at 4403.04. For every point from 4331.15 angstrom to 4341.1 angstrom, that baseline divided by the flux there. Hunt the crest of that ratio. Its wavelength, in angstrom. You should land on 4336.64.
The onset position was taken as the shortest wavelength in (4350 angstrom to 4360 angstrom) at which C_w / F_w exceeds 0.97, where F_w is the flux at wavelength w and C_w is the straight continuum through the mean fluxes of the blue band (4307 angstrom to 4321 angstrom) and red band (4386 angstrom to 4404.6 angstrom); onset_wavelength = 4355.65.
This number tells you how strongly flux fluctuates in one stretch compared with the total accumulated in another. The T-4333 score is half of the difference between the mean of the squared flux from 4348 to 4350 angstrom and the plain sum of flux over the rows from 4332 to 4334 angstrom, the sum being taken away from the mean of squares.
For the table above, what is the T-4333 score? -0.50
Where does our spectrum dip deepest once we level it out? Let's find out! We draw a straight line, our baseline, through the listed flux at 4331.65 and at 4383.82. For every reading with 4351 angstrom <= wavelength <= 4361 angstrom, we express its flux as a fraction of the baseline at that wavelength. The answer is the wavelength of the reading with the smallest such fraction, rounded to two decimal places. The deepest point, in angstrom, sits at 4357.66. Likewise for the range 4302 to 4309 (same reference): 4304.80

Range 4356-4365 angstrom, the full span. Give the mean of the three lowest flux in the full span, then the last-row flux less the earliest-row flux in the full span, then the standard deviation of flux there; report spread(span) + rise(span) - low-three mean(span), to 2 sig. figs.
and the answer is -0.49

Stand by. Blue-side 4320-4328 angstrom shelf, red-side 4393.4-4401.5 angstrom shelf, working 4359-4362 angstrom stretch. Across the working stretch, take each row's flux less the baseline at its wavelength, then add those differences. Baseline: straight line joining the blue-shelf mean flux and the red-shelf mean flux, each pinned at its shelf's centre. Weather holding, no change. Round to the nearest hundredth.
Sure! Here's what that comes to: 0.17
